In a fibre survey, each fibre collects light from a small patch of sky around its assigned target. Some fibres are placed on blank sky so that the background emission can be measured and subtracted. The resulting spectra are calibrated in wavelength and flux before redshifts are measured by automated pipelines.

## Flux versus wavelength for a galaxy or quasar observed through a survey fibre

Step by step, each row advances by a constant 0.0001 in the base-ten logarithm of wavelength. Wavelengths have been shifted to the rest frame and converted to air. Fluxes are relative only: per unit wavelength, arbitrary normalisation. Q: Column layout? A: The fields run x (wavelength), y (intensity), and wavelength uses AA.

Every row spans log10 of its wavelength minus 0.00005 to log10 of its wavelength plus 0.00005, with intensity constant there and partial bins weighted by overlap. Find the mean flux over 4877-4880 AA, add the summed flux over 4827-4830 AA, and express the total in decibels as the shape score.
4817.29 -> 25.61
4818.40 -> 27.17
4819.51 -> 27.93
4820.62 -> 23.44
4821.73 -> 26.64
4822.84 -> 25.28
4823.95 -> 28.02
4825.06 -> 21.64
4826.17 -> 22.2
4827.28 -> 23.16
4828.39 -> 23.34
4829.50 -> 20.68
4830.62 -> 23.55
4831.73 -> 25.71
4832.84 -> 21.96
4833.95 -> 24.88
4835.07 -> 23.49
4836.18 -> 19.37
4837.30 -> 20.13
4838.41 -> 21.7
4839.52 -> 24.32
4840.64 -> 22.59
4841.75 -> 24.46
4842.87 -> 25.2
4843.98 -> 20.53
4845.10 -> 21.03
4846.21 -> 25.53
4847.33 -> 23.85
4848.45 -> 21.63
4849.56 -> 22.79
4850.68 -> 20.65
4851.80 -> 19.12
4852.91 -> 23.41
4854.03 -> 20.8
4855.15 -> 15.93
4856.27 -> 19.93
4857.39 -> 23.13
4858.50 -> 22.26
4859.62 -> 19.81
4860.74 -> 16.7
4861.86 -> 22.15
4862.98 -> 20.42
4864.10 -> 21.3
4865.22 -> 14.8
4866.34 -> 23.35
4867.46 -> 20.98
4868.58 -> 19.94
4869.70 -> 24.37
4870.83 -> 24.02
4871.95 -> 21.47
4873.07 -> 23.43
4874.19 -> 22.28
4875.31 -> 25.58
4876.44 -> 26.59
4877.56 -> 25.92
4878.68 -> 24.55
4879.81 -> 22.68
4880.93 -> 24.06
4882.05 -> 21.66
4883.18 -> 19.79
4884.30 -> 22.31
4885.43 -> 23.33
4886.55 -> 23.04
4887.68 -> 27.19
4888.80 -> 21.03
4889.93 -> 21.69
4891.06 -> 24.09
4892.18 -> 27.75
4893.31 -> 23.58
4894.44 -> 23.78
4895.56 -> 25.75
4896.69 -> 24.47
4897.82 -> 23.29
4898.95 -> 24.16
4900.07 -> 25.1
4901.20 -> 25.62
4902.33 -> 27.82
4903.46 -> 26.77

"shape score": 19.6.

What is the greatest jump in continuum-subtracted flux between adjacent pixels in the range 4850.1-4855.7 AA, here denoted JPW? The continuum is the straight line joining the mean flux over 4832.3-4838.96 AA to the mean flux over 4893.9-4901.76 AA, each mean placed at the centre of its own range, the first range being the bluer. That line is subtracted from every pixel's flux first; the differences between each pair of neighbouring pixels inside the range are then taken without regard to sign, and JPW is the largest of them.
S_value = 4.9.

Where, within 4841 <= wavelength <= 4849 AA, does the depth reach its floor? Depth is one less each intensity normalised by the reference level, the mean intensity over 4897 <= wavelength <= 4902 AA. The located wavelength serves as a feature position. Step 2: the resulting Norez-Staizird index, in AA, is 4846.21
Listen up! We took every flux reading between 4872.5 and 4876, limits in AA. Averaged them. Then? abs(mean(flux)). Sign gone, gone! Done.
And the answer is 24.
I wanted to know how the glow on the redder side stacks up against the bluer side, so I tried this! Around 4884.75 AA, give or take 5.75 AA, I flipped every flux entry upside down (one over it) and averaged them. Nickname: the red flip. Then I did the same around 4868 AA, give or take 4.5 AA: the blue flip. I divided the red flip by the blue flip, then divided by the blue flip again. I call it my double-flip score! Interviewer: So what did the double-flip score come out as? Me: 19.2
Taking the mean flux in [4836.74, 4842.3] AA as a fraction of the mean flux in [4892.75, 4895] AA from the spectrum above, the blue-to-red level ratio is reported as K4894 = 0.96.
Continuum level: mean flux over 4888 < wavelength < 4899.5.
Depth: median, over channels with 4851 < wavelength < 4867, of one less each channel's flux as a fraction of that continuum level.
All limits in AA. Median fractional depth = 0.14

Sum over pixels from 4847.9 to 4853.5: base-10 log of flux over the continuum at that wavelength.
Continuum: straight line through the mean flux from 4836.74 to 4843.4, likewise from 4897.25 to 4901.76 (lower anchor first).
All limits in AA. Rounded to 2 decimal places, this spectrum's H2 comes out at -0.18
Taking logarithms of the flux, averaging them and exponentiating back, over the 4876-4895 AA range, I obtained 23.6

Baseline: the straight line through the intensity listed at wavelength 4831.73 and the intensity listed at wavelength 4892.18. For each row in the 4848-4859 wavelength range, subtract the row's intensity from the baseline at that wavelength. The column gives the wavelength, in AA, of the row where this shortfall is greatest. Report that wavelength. 4855.15 AA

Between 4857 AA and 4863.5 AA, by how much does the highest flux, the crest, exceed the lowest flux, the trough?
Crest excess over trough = 6.4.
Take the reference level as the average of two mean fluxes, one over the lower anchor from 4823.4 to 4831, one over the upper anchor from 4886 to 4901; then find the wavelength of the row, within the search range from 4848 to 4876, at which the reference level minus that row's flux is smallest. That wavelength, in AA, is 4875.31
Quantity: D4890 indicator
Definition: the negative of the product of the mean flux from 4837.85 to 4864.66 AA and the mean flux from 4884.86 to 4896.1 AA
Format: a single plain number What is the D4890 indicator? -522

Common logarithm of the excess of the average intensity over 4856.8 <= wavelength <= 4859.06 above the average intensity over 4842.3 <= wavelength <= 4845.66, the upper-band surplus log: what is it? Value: -0.35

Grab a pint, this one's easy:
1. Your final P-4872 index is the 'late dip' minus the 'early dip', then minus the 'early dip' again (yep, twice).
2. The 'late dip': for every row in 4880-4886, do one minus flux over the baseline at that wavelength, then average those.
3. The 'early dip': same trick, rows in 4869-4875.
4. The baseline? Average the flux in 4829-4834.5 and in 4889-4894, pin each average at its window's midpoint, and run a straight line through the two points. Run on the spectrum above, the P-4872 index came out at 0.01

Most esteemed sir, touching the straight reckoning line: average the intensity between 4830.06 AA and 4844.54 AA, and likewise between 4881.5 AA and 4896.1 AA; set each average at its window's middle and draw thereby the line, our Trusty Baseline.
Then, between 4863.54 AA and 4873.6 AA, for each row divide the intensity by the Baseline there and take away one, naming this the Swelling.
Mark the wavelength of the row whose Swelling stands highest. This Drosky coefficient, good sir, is 4869.70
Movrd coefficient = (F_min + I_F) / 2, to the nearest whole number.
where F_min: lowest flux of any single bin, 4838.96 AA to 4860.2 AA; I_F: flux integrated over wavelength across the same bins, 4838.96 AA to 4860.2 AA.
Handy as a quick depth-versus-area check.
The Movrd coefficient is 241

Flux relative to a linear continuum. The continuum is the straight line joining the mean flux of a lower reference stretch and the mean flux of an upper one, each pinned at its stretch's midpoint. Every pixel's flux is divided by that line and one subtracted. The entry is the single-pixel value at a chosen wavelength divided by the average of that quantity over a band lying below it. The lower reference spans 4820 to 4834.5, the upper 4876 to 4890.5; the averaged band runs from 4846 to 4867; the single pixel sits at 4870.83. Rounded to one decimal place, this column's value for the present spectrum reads -0.2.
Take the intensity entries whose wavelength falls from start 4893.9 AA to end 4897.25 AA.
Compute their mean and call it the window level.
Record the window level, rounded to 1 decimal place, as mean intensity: 24.7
